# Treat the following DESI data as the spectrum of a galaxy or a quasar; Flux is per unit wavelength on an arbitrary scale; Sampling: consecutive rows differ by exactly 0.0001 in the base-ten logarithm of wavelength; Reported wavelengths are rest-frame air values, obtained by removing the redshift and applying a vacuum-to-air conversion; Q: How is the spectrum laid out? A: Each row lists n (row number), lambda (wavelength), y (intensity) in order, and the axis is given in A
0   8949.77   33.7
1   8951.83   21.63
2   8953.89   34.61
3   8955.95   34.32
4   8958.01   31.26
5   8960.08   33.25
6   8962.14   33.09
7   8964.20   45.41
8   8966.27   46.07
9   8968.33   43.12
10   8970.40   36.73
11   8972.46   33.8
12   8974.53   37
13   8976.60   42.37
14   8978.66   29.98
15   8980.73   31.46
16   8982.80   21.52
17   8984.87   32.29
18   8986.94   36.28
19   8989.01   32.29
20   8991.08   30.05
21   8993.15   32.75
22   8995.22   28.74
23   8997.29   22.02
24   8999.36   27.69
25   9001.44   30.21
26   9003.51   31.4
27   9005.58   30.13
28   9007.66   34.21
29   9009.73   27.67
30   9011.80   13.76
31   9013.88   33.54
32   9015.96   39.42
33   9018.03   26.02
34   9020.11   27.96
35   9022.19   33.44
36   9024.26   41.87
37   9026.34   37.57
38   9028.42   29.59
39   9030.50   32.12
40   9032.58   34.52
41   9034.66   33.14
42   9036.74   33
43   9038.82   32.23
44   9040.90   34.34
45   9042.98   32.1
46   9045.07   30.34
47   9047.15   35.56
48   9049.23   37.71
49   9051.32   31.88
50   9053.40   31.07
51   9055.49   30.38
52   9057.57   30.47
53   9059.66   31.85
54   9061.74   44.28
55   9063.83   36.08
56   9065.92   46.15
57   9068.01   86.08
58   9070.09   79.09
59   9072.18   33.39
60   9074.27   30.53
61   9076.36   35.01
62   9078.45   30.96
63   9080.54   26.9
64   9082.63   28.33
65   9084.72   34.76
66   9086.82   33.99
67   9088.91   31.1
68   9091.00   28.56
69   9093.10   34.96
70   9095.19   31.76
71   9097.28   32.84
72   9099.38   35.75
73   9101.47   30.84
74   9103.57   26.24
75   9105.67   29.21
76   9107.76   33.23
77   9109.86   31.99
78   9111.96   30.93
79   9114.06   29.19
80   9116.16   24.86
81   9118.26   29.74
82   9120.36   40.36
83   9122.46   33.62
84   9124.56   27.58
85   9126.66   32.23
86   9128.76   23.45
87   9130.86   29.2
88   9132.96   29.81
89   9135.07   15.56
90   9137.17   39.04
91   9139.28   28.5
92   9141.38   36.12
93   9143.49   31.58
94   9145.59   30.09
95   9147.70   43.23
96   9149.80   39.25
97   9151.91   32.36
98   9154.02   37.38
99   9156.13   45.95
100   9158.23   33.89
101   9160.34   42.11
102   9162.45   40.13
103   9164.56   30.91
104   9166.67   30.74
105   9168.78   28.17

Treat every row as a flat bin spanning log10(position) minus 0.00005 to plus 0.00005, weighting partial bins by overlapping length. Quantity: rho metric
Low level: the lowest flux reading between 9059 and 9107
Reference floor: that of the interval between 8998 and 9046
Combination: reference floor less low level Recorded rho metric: -12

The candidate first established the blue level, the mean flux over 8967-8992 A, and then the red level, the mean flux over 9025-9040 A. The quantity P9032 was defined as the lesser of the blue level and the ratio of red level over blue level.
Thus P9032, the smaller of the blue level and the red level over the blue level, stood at 0.98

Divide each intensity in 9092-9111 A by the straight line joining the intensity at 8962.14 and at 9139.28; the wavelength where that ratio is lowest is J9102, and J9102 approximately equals 9103.57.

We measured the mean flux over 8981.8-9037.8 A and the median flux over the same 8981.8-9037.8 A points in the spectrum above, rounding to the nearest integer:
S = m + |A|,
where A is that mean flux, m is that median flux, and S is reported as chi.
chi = 63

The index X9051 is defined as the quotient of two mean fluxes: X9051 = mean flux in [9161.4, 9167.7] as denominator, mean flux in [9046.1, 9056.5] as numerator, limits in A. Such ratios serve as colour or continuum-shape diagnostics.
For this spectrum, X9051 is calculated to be 0.98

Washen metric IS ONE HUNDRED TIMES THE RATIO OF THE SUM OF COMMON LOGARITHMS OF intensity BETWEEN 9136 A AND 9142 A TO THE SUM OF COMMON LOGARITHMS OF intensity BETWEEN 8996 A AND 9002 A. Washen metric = 108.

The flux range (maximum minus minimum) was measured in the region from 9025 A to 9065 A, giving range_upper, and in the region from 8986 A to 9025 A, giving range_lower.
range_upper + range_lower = 43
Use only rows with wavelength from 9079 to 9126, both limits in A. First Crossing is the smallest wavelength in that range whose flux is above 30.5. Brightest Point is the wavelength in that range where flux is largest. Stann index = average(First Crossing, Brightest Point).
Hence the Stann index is 9102.5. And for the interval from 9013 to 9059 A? 9019.1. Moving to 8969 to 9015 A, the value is 8973.5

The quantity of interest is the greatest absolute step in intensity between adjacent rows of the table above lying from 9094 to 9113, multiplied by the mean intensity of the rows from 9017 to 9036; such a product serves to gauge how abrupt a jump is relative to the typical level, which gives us 162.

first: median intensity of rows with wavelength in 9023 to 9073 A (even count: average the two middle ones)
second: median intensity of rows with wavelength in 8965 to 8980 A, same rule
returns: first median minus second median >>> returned -4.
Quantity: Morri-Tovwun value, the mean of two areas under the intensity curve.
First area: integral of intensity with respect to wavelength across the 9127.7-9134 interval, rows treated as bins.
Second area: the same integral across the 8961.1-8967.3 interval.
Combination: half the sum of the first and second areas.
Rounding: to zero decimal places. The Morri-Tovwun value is 215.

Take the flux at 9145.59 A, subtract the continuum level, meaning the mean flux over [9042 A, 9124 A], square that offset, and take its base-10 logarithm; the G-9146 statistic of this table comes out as 1.4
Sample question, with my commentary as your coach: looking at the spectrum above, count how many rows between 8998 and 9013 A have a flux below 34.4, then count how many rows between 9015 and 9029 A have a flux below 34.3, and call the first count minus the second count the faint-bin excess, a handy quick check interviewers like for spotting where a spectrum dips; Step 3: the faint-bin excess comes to 3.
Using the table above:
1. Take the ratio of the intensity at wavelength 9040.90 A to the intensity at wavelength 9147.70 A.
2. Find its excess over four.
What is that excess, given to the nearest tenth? -3.2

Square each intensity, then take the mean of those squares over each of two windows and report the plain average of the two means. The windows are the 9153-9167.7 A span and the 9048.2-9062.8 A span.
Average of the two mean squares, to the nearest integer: 1298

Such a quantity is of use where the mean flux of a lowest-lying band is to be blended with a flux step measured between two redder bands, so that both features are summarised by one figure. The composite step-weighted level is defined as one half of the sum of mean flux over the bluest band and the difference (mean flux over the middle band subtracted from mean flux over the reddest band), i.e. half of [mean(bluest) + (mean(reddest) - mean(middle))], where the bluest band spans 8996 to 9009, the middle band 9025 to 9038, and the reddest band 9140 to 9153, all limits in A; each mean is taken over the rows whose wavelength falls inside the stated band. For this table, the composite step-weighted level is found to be 16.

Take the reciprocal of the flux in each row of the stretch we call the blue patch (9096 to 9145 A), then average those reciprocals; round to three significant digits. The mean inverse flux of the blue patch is 0.0340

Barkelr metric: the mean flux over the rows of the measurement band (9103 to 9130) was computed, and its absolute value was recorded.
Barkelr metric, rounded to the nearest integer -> 30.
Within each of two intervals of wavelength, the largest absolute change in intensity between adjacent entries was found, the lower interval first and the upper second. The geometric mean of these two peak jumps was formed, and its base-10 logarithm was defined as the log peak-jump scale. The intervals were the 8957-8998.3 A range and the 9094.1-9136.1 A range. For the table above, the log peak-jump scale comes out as 1.12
